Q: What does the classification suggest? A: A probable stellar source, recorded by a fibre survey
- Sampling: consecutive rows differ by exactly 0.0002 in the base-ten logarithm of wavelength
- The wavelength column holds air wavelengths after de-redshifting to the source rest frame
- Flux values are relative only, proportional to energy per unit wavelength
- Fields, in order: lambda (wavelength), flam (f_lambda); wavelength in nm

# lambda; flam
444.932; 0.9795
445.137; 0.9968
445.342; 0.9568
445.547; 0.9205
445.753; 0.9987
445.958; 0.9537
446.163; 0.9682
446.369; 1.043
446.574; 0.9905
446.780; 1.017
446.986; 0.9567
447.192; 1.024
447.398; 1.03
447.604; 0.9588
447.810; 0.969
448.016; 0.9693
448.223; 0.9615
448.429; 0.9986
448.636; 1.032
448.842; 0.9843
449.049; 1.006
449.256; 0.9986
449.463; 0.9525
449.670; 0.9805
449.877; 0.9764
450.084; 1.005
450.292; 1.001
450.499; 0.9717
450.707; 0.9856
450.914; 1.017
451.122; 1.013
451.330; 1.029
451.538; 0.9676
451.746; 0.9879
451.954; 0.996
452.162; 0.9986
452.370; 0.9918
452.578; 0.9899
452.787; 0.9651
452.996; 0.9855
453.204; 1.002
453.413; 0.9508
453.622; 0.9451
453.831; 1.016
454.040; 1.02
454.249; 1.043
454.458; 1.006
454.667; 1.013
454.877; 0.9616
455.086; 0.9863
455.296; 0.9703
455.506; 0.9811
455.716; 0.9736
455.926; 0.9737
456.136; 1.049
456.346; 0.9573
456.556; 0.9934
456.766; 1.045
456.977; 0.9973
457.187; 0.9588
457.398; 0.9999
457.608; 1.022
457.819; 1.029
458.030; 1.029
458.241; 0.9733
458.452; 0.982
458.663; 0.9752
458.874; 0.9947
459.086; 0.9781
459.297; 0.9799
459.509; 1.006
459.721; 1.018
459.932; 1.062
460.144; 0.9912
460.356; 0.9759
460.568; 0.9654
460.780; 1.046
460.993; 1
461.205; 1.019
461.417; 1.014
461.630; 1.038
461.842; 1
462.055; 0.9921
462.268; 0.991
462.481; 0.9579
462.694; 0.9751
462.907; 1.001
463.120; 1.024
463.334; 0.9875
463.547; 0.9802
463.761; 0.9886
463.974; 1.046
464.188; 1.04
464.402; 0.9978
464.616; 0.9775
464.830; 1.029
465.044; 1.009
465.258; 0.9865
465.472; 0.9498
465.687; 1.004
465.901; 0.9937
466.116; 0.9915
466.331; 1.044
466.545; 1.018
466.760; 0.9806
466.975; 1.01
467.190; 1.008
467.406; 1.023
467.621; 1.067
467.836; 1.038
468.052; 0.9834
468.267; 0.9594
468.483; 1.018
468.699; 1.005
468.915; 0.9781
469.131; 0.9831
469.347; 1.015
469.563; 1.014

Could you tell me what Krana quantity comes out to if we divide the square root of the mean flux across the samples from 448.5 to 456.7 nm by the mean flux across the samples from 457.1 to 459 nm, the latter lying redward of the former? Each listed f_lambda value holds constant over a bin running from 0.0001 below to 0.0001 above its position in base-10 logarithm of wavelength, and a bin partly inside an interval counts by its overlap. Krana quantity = 1.000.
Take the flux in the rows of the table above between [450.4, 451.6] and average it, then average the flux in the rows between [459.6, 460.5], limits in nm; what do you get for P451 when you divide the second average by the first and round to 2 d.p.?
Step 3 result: 1.01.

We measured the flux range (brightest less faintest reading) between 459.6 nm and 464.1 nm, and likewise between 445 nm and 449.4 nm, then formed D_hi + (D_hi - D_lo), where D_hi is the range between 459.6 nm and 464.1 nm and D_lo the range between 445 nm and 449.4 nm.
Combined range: 0.086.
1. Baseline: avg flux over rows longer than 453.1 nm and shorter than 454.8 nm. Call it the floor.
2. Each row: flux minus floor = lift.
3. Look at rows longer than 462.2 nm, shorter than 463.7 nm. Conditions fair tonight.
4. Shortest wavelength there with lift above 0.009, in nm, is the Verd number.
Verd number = 463.120 nm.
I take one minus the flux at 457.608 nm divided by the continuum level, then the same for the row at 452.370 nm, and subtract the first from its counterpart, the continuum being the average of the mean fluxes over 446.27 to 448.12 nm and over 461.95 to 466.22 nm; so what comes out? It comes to 0.03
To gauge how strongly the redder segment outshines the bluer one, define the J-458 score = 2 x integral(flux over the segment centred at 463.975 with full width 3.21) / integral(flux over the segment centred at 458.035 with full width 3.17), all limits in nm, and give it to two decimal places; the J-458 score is 2.02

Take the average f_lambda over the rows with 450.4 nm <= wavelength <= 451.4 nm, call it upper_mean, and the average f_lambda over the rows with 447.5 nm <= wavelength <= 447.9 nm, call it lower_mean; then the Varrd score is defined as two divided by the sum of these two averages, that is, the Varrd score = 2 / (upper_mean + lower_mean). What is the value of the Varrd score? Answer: 1.017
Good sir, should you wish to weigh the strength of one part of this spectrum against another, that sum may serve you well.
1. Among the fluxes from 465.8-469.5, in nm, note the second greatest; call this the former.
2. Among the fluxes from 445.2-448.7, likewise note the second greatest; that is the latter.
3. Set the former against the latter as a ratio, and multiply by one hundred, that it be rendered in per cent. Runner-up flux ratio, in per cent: 101.2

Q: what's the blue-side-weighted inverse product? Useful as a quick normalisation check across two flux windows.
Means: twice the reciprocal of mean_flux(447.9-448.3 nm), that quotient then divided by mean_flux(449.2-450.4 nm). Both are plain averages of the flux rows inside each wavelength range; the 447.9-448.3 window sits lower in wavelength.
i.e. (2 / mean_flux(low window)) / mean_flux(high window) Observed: 2.10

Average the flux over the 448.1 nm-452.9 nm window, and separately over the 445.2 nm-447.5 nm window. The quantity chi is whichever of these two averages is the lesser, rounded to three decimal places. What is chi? 0.987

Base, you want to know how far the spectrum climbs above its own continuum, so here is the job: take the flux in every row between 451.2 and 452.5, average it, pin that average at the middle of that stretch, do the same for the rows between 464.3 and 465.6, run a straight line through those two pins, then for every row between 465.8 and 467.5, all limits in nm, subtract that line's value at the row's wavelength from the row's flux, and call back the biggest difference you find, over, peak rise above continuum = 0.053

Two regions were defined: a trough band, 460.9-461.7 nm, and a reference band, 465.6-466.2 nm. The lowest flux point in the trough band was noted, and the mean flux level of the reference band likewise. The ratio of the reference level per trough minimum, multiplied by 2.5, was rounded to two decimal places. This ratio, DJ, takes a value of 2.49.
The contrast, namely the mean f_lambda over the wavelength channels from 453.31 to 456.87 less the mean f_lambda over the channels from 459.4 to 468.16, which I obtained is -0.012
